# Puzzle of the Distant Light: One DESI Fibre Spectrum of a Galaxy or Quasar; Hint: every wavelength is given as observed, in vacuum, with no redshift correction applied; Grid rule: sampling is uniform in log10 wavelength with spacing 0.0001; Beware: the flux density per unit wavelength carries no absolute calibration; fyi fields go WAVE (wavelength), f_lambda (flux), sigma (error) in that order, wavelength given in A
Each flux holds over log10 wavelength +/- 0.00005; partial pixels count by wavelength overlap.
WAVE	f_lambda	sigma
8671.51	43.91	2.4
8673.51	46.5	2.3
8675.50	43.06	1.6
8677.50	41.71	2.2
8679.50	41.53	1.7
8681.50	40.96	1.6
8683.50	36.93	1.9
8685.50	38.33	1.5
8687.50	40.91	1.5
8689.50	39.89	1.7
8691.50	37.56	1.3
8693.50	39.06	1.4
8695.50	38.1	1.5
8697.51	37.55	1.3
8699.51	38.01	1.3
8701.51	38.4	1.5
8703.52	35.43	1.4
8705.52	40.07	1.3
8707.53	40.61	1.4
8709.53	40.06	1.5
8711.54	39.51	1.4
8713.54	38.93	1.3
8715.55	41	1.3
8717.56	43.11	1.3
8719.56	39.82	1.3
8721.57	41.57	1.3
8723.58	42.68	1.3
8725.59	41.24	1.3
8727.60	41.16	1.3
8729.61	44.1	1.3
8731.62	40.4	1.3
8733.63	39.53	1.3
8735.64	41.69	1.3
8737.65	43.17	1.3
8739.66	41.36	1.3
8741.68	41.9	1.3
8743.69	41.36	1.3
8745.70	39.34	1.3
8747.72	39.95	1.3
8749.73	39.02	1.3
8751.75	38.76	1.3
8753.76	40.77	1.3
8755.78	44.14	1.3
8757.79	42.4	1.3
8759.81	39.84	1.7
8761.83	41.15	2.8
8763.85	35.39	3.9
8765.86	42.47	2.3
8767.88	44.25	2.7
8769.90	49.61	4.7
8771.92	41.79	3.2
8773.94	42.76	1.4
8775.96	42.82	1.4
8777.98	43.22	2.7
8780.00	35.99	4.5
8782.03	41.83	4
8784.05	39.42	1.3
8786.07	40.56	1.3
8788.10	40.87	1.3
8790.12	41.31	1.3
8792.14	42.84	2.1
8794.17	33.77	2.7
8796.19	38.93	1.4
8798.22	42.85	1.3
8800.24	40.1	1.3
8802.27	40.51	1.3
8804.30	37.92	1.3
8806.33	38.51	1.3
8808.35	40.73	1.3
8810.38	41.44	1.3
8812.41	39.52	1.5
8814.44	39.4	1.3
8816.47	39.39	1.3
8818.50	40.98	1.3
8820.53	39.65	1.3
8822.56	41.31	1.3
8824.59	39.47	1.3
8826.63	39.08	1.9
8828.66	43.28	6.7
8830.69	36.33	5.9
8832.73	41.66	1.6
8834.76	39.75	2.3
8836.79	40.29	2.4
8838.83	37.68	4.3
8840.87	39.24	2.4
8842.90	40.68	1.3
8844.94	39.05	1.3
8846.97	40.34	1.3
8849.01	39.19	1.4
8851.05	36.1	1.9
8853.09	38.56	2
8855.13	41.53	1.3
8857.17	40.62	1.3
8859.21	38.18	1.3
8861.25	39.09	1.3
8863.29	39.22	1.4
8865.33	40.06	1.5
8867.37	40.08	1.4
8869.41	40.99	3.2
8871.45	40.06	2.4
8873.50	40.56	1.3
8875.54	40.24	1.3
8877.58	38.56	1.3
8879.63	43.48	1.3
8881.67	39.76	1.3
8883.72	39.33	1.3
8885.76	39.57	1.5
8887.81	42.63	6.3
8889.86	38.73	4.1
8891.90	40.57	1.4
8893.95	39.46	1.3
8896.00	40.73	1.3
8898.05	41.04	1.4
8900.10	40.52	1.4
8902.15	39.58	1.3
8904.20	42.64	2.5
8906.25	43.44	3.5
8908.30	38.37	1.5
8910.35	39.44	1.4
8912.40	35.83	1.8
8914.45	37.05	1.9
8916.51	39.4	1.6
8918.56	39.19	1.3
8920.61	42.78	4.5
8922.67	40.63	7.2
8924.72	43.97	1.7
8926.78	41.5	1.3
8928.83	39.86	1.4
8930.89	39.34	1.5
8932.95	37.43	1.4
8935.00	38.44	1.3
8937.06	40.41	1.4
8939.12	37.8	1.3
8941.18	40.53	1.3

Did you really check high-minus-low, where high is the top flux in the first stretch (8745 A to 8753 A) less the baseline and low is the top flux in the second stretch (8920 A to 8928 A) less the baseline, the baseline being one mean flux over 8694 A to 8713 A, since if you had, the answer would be -4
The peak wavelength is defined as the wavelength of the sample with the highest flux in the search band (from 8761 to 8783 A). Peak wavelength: 8769.90 A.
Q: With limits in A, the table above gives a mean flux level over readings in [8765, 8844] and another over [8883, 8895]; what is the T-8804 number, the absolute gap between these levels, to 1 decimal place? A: 0.5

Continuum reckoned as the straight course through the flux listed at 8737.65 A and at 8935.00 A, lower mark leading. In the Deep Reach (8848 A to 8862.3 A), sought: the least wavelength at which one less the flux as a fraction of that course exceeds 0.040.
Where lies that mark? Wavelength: 8851.05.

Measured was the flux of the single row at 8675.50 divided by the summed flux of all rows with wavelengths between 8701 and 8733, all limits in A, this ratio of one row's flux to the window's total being 0.066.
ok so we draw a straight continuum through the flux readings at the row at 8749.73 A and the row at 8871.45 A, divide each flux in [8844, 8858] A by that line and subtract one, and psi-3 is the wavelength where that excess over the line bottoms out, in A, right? 8851.05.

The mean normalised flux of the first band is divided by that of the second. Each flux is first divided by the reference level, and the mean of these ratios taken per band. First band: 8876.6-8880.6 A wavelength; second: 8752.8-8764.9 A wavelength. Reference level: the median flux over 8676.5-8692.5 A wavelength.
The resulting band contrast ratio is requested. 1.01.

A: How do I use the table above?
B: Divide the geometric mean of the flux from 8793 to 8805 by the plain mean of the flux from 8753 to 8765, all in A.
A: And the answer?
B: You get 0.96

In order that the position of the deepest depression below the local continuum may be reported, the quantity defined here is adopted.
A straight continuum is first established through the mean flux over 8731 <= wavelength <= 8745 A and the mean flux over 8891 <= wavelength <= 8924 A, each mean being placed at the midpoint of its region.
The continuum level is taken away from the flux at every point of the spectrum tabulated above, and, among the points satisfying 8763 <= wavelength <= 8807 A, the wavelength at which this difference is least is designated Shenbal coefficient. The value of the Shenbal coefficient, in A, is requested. 8794.17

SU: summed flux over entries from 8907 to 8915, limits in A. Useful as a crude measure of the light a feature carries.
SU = 151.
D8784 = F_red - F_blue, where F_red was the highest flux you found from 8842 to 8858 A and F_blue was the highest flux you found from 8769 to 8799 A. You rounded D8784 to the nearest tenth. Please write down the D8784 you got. -8.1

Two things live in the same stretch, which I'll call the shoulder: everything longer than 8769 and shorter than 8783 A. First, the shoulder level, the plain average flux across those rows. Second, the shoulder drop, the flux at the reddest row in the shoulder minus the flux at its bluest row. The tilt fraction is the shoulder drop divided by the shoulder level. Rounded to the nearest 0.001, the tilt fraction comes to -0.183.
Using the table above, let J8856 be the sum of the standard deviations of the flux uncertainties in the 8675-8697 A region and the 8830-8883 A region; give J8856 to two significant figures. 1.3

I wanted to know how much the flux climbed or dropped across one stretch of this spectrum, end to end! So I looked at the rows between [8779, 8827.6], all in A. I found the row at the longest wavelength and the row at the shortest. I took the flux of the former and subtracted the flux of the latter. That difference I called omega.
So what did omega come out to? 3.1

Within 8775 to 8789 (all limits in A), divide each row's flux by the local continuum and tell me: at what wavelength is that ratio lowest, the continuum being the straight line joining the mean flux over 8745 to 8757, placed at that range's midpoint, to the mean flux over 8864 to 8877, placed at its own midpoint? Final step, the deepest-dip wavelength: 8780.00 A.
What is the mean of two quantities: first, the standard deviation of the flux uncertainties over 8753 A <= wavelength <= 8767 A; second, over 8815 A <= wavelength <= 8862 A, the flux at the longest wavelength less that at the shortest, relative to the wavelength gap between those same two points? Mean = 0.5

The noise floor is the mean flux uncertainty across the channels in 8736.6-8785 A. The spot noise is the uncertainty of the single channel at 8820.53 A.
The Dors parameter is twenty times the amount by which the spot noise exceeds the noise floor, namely -16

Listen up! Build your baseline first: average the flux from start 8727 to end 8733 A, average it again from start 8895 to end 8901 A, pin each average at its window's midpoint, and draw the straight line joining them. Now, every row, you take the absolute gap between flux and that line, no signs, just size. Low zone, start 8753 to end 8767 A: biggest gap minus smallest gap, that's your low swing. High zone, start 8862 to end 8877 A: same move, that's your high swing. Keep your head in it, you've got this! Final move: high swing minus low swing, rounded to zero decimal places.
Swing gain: -4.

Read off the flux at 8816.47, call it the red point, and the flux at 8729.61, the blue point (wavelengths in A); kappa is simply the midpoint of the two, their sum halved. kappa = 41.7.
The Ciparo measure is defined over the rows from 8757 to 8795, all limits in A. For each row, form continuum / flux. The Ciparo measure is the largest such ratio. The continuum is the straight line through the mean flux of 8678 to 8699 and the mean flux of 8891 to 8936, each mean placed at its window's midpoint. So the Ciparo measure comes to 1.17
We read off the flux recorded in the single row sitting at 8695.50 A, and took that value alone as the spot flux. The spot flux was 38.1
